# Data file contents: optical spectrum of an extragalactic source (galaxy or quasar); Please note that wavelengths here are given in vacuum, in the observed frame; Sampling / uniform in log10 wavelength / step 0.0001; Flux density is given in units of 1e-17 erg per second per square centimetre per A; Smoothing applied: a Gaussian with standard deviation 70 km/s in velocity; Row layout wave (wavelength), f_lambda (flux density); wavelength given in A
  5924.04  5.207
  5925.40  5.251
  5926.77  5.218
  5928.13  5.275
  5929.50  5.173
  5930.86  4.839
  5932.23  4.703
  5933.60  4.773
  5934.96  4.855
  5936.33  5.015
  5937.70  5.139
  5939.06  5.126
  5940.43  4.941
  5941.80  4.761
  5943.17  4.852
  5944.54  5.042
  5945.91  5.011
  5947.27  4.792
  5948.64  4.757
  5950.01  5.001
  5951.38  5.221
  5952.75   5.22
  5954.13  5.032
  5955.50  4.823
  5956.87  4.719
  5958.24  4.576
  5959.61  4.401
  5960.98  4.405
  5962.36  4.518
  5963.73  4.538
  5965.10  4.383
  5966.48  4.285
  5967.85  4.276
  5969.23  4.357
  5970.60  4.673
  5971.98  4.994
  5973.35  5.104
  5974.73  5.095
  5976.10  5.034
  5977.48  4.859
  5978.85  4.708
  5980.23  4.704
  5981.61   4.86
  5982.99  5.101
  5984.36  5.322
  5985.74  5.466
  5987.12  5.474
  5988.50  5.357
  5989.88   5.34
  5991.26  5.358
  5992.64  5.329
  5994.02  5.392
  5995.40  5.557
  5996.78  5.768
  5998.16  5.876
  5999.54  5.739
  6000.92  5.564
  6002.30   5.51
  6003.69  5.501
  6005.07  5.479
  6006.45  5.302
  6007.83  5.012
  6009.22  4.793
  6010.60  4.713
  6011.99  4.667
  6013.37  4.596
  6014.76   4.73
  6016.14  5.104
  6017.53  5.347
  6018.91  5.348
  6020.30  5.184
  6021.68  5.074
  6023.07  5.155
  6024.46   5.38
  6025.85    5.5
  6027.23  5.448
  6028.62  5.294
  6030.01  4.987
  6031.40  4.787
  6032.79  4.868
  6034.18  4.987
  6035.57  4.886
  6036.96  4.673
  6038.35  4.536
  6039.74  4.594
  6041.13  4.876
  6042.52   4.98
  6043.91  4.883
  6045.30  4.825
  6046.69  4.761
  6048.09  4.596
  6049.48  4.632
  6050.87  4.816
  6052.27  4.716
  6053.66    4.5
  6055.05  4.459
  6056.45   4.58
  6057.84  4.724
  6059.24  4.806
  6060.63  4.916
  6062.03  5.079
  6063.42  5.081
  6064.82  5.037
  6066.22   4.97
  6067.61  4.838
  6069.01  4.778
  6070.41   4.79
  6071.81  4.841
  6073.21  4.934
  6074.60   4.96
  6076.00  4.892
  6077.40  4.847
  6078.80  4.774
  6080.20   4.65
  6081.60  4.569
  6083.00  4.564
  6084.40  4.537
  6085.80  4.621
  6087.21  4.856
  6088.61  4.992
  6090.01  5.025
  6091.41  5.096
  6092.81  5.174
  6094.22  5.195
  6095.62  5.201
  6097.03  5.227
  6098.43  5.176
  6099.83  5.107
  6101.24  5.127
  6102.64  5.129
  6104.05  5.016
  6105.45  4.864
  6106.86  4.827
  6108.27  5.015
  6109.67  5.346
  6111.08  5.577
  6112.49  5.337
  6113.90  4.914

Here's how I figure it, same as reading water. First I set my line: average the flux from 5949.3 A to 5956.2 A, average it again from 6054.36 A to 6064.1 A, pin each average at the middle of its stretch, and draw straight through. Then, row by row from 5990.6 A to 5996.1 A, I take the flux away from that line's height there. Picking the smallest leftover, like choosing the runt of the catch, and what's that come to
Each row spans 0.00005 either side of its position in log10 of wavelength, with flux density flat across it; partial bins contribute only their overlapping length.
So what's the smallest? -0.60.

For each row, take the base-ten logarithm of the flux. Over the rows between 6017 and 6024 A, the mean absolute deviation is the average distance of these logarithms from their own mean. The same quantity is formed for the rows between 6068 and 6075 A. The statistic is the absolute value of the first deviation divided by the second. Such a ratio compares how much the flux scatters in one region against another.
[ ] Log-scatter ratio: 1.4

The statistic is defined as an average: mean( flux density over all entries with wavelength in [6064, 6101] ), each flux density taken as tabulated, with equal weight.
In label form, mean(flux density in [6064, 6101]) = 4.91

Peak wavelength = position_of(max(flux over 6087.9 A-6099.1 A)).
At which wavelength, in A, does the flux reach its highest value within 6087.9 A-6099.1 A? 6097.03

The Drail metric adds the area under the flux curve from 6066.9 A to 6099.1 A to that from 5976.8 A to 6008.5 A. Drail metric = 327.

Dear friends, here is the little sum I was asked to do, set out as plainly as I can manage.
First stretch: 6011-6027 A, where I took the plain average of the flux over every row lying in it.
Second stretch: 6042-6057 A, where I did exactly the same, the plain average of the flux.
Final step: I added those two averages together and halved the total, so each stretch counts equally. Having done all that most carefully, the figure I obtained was 4.90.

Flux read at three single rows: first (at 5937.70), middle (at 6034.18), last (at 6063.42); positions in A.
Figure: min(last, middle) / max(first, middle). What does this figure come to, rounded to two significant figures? 0.97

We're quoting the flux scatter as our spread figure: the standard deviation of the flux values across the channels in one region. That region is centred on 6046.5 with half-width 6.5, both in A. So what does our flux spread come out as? 0.12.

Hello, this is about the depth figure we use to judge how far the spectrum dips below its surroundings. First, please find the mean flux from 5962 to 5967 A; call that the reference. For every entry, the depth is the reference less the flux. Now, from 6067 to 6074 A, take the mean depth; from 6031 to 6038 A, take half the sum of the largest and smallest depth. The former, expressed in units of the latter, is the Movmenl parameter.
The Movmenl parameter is 1.0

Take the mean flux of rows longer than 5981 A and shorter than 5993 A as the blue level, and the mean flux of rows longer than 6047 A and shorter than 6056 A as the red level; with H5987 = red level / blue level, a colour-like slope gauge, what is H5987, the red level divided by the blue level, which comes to 0.87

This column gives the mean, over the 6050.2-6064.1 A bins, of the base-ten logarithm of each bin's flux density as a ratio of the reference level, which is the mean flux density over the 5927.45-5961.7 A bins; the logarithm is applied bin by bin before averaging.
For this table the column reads -0.012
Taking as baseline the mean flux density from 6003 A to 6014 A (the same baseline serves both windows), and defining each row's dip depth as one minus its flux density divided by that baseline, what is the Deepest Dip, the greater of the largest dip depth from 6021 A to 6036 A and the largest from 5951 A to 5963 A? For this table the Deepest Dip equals 0.12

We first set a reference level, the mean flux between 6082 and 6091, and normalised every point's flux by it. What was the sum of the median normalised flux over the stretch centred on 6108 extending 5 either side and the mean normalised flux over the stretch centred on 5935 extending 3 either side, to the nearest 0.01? 2.08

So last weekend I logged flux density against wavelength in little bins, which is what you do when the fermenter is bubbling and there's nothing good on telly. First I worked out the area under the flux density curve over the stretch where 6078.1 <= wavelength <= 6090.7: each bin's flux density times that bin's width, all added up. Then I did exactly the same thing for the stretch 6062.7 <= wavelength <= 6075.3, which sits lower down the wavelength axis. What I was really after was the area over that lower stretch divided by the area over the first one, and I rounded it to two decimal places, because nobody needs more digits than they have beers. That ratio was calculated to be 1.04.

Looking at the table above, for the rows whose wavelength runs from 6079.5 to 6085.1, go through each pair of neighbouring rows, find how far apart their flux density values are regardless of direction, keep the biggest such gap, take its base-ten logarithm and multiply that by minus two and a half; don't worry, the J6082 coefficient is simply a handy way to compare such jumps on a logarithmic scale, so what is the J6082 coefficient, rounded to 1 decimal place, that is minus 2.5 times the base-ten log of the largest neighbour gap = 2.7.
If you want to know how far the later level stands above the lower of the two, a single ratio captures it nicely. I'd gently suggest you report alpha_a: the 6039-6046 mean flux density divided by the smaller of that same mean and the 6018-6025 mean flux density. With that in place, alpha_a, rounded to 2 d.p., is 1.00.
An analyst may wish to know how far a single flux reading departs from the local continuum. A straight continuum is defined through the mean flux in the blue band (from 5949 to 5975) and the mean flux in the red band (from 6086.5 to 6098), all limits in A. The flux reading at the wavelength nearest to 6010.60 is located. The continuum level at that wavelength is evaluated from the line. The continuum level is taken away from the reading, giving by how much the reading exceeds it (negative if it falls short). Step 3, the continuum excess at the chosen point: -0.14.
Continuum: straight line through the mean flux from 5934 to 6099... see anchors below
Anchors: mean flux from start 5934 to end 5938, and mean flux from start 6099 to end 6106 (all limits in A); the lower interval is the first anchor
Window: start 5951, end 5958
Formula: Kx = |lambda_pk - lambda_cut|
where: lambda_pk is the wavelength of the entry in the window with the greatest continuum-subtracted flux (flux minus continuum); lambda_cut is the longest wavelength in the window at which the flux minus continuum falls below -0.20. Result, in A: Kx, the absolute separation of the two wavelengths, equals 5.5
